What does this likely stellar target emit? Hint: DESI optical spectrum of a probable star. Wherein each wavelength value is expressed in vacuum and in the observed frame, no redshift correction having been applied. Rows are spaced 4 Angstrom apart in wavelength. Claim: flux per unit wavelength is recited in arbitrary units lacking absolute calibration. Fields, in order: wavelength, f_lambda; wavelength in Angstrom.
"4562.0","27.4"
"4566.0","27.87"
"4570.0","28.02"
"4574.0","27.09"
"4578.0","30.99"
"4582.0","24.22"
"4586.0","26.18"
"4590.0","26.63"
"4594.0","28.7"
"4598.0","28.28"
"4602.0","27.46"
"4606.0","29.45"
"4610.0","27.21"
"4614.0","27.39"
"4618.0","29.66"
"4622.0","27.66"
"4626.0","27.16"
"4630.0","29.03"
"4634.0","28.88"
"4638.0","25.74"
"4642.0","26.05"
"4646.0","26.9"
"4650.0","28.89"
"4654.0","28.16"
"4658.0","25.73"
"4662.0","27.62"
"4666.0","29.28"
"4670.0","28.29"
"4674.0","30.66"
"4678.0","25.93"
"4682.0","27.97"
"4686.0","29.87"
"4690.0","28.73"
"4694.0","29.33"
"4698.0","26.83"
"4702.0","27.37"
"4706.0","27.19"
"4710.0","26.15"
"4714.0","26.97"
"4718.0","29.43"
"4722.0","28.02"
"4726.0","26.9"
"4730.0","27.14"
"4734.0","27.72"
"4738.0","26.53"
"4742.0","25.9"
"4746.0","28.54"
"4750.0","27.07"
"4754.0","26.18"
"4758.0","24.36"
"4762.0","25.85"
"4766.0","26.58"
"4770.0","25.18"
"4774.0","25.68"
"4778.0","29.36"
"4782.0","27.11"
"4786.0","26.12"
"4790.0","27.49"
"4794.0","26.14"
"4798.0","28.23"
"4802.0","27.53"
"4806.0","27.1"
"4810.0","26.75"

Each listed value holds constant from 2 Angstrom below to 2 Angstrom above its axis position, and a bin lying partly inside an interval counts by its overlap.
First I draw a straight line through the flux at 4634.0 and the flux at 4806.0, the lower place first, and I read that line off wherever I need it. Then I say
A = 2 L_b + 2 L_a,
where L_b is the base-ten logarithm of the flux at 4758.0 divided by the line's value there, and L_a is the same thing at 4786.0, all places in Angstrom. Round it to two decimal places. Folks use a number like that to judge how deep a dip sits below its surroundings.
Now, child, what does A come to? -0.15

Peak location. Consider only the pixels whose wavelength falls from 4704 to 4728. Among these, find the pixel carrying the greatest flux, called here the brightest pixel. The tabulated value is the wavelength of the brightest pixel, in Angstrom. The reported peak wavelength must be 4718.0 Angstrom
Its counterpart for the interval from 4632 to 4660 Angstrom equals 4650.0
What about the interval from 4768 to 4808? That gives 4778.0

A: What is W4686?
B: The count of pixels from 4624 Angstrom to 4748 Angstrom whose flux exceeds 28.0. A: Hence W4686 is 13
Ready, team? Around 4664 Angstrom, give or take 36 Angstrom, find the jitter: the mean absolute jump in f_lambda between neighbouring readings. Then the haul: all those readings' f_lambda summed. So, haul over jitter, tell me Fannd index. 291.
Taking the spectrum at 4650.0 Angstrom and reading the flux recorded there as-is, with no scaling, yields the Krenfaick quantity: 28.89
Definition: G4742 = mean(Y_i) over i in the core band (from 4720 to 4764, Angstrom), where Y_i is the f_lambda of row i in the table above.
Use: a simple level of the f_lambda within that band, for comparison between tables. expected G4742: 26.7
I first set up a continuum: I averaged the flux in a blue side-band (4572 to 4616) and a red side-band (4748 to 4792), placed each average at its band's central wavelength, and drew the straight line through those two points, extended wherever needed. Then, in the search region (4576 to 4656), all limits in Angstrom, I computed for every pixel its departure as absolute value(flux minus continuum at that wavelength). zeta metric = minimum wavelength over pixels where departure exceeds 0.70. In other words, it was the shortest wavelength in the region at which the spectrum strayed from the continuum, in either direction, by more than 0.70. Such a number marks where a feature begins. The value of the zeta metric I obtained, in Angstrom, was 4578.0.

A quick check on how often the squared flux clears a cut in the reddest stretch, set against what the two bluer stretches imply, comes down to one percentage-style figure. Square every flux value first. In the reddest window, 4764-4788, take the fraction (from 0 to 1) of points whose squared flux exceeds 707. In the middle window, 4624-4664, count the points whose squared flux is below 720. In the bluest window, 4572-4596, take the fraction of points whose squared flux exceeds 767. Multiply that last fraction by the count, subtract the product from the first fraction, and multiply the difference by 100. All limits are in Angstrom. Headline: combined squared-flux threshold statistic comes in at -67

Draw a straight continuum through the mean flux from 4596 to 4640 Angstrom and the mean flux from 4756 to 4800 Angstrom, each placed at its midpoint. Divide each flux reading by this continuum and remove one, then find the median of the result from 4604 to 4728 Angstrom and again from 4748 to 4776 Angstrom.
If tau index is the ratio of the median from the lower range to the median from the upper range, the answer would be -0.15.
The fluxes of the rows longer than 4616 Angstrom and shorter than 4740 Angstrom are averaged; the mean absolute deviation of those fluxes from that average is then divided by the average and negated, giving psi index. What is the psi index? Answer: -0.039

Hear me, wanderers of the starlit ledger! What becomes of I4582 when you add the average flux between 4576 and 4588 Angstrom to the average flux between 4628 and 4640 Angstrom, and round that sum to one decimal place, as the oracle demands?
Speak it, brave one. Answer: 55.0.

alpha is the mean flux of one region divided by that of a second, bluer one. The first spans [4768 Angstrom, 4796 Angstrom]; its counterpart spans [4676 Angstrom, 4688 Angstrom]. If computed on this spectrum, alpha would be 0.957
